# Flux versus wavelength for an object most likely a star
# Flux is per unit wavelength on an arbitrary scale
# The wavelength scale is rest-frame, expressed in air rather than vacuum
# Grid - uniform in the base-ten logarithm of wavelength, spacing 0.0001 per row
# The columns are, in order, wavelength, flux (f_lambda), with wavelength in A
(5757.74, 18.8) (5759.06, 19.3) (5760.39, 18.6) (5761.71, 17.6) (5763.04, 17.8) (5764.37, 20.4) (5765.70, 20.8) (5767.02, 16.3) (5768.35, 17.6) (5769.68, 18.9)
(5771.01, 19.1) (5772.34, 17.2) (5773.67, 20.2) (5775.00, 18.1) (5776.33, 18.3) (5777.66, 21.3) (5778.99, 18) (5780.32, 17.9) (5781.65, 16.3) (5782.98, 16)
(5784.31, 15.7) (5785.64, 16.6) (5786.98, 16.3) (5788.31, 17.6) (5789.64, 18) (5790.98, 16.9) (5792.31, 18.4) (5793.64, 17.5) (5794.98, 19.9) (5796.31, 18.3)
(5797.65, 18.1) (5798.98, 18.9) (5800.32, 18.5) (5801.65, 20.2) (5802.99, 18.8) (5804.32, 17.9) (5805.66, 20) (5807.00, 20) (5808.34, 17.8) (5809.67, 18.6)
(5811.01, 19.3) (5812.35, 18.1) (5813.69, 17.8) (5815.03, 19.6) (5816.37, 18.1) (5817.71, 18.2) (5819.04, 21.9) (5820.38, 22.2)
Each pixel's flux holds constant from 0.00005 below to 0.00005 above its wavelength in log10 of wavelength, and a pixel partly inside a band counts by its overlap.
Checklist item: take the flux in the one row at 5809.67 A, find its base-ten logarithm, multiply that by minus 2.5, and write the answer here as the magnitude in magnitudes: -3.17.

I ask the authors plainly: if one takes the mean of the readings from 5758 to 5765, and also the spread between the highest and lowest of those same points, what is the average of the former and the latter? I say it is 10.8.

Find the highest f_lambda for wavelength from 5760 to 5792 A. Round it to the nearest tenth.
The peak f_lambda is 21.3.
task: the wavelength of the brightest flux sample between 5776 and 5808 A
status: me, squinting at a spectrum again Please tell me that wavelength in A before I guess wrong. 5777.66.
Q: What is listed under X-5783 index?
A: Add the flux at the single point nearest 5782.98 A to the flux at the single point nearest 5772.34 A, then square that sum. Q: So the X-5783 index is 1102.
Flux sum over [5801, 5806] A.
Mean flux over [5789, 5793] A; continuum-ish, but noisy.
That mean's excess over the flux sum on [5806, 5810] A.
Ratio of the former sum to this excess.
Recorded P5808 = -2.0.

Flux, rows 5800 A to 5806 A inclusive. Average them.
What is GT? 19.08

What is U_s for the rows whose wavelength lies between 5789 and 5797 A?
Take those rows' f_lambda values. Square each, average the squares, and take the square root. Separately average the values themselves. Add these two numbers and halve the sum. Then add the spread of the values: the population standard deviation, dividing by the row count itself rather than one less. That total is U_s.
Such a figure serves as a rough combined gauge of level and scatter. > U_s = 19.1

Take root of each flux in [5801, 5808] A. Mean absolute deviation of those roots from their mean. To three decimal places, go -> 0.094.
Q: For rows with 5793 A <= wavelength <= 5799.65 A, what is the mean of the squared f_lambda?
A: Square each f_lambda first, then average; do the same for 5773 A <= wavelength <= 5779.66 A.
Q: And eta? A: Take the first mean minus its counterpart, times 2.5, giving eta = -63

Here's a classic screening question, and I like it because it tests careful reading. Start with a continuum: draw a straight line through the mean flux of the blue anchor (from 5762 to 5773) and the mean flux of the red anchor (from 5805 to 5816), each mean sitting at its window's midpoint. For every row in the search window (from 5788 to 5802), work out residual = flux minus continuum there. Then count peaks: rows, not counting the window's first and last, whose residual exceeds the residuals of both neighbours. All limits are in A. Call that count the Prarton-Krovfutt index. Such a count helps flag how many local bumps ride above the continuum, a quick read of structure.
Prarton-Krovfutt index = 4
